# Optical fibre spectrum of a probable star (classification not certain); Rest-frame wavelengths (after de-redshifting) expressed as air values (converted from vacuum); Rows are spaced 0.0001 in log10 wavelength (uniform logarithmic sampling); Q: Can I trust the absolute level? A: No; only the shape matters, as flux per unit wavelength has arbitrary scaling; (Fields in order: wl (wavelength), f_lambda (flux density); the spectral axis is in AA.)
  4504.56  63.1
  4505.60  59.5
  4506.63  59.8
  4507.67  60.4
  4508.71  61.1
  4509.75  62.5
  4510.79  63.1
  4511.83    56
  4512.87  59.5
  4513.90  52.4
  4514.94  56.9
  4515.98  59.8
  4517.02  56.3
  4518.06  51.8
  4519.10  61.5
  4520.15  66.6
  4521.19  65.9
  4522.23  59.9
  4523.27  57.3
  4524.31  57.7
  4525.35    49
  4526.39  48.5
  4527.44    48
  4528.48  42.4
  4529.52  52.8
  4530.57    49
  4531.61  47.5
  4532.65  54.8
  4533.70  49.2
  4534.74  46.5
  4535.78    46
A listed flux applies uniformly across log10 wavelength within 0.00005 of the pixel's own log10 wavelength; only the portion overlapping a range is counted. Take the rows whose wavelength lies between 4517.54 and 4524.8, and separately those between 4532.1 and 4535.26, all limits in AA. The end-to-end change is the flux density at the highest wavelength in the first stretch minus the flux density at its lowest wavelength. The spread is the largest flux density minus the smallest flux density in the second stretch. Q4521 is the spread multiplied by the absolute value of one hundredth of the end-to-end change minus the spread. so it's 68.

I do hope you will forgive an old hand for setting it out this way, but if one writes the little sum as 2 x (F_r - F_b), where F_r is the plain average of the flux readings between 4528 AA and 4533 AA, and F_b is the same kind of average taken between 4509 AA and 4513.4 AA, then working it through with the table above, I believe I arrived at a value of -22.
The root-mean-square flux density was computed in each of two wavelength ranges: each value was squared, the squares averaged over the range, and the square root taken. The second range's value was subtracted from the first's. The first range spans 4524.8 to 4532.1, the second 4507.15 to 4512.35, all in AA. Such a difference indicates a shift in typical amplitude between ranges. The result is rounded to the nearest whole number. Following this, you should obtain -12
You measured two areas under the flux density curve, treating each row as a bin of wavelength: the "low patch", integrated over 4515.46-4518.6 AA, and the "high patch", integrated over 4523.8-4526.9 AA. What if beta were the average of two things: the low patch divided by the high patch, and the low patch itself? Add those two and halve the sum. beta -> 88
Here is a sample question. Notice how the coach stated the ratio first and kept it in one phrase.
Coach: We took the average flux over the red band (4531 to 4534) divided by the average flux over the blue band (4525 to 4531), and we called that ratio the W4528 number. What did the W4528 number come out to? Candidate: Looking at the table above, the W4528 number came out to 1.05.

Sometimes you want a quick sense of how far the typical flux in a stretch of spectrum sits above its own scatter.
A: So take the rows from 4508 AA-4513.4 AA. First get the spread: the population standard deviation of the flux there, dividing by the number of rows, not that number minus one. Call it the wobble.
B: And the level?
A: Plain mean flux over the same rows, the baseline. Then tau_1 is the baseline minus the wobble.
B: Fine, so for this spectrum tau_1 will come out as 58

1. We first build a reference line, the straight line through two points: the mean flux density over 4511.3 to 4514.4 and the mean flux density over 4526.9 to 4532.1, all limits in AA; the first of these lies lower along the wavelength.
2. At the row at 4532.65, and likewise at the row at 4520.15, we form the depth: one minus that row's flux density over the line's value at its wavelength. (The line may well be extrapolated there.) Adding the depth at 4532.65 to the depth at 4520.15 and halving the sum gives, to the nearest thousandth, -0.225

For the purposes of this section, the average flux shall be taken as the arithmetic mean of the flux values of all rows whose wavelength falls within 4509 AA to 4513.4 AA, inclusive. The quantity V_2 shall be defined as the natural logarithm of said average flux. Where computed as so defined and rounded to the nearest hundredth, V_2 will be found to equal 4.10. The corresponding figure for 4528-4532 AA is 3.87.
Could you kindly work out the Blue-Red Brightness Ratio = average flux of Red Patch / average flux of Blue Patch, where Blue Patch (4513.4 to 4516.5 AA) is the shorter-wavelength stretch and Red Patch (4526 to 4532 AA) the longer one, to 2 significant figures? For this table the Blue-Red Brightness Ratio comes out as 0.85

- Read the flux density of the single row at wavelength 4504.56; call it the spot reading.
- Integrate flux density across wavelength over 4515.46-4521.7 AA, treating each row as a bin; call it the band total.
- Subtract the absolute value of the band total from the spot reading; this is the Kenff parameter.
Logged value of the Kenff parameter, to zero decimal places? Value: -313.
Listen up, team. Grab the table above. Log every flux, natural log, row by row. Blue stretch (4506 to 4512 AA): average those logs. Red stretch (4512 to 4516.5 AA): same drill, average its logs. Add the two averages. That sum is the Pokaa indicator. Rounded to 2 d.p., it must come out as 8.15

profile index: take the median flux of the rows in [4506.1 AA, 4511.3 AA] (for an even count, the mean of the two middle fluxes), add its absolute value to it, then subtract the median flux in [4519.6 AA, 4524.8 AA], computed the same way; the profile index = 62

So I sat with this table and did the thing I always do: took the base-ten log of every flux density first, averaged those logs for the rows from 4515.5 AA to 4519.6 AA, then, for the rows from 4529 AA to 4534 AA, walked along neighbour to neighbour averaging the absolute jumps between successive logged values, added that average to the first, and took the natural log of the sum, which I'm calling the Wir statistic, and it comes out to 0.586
